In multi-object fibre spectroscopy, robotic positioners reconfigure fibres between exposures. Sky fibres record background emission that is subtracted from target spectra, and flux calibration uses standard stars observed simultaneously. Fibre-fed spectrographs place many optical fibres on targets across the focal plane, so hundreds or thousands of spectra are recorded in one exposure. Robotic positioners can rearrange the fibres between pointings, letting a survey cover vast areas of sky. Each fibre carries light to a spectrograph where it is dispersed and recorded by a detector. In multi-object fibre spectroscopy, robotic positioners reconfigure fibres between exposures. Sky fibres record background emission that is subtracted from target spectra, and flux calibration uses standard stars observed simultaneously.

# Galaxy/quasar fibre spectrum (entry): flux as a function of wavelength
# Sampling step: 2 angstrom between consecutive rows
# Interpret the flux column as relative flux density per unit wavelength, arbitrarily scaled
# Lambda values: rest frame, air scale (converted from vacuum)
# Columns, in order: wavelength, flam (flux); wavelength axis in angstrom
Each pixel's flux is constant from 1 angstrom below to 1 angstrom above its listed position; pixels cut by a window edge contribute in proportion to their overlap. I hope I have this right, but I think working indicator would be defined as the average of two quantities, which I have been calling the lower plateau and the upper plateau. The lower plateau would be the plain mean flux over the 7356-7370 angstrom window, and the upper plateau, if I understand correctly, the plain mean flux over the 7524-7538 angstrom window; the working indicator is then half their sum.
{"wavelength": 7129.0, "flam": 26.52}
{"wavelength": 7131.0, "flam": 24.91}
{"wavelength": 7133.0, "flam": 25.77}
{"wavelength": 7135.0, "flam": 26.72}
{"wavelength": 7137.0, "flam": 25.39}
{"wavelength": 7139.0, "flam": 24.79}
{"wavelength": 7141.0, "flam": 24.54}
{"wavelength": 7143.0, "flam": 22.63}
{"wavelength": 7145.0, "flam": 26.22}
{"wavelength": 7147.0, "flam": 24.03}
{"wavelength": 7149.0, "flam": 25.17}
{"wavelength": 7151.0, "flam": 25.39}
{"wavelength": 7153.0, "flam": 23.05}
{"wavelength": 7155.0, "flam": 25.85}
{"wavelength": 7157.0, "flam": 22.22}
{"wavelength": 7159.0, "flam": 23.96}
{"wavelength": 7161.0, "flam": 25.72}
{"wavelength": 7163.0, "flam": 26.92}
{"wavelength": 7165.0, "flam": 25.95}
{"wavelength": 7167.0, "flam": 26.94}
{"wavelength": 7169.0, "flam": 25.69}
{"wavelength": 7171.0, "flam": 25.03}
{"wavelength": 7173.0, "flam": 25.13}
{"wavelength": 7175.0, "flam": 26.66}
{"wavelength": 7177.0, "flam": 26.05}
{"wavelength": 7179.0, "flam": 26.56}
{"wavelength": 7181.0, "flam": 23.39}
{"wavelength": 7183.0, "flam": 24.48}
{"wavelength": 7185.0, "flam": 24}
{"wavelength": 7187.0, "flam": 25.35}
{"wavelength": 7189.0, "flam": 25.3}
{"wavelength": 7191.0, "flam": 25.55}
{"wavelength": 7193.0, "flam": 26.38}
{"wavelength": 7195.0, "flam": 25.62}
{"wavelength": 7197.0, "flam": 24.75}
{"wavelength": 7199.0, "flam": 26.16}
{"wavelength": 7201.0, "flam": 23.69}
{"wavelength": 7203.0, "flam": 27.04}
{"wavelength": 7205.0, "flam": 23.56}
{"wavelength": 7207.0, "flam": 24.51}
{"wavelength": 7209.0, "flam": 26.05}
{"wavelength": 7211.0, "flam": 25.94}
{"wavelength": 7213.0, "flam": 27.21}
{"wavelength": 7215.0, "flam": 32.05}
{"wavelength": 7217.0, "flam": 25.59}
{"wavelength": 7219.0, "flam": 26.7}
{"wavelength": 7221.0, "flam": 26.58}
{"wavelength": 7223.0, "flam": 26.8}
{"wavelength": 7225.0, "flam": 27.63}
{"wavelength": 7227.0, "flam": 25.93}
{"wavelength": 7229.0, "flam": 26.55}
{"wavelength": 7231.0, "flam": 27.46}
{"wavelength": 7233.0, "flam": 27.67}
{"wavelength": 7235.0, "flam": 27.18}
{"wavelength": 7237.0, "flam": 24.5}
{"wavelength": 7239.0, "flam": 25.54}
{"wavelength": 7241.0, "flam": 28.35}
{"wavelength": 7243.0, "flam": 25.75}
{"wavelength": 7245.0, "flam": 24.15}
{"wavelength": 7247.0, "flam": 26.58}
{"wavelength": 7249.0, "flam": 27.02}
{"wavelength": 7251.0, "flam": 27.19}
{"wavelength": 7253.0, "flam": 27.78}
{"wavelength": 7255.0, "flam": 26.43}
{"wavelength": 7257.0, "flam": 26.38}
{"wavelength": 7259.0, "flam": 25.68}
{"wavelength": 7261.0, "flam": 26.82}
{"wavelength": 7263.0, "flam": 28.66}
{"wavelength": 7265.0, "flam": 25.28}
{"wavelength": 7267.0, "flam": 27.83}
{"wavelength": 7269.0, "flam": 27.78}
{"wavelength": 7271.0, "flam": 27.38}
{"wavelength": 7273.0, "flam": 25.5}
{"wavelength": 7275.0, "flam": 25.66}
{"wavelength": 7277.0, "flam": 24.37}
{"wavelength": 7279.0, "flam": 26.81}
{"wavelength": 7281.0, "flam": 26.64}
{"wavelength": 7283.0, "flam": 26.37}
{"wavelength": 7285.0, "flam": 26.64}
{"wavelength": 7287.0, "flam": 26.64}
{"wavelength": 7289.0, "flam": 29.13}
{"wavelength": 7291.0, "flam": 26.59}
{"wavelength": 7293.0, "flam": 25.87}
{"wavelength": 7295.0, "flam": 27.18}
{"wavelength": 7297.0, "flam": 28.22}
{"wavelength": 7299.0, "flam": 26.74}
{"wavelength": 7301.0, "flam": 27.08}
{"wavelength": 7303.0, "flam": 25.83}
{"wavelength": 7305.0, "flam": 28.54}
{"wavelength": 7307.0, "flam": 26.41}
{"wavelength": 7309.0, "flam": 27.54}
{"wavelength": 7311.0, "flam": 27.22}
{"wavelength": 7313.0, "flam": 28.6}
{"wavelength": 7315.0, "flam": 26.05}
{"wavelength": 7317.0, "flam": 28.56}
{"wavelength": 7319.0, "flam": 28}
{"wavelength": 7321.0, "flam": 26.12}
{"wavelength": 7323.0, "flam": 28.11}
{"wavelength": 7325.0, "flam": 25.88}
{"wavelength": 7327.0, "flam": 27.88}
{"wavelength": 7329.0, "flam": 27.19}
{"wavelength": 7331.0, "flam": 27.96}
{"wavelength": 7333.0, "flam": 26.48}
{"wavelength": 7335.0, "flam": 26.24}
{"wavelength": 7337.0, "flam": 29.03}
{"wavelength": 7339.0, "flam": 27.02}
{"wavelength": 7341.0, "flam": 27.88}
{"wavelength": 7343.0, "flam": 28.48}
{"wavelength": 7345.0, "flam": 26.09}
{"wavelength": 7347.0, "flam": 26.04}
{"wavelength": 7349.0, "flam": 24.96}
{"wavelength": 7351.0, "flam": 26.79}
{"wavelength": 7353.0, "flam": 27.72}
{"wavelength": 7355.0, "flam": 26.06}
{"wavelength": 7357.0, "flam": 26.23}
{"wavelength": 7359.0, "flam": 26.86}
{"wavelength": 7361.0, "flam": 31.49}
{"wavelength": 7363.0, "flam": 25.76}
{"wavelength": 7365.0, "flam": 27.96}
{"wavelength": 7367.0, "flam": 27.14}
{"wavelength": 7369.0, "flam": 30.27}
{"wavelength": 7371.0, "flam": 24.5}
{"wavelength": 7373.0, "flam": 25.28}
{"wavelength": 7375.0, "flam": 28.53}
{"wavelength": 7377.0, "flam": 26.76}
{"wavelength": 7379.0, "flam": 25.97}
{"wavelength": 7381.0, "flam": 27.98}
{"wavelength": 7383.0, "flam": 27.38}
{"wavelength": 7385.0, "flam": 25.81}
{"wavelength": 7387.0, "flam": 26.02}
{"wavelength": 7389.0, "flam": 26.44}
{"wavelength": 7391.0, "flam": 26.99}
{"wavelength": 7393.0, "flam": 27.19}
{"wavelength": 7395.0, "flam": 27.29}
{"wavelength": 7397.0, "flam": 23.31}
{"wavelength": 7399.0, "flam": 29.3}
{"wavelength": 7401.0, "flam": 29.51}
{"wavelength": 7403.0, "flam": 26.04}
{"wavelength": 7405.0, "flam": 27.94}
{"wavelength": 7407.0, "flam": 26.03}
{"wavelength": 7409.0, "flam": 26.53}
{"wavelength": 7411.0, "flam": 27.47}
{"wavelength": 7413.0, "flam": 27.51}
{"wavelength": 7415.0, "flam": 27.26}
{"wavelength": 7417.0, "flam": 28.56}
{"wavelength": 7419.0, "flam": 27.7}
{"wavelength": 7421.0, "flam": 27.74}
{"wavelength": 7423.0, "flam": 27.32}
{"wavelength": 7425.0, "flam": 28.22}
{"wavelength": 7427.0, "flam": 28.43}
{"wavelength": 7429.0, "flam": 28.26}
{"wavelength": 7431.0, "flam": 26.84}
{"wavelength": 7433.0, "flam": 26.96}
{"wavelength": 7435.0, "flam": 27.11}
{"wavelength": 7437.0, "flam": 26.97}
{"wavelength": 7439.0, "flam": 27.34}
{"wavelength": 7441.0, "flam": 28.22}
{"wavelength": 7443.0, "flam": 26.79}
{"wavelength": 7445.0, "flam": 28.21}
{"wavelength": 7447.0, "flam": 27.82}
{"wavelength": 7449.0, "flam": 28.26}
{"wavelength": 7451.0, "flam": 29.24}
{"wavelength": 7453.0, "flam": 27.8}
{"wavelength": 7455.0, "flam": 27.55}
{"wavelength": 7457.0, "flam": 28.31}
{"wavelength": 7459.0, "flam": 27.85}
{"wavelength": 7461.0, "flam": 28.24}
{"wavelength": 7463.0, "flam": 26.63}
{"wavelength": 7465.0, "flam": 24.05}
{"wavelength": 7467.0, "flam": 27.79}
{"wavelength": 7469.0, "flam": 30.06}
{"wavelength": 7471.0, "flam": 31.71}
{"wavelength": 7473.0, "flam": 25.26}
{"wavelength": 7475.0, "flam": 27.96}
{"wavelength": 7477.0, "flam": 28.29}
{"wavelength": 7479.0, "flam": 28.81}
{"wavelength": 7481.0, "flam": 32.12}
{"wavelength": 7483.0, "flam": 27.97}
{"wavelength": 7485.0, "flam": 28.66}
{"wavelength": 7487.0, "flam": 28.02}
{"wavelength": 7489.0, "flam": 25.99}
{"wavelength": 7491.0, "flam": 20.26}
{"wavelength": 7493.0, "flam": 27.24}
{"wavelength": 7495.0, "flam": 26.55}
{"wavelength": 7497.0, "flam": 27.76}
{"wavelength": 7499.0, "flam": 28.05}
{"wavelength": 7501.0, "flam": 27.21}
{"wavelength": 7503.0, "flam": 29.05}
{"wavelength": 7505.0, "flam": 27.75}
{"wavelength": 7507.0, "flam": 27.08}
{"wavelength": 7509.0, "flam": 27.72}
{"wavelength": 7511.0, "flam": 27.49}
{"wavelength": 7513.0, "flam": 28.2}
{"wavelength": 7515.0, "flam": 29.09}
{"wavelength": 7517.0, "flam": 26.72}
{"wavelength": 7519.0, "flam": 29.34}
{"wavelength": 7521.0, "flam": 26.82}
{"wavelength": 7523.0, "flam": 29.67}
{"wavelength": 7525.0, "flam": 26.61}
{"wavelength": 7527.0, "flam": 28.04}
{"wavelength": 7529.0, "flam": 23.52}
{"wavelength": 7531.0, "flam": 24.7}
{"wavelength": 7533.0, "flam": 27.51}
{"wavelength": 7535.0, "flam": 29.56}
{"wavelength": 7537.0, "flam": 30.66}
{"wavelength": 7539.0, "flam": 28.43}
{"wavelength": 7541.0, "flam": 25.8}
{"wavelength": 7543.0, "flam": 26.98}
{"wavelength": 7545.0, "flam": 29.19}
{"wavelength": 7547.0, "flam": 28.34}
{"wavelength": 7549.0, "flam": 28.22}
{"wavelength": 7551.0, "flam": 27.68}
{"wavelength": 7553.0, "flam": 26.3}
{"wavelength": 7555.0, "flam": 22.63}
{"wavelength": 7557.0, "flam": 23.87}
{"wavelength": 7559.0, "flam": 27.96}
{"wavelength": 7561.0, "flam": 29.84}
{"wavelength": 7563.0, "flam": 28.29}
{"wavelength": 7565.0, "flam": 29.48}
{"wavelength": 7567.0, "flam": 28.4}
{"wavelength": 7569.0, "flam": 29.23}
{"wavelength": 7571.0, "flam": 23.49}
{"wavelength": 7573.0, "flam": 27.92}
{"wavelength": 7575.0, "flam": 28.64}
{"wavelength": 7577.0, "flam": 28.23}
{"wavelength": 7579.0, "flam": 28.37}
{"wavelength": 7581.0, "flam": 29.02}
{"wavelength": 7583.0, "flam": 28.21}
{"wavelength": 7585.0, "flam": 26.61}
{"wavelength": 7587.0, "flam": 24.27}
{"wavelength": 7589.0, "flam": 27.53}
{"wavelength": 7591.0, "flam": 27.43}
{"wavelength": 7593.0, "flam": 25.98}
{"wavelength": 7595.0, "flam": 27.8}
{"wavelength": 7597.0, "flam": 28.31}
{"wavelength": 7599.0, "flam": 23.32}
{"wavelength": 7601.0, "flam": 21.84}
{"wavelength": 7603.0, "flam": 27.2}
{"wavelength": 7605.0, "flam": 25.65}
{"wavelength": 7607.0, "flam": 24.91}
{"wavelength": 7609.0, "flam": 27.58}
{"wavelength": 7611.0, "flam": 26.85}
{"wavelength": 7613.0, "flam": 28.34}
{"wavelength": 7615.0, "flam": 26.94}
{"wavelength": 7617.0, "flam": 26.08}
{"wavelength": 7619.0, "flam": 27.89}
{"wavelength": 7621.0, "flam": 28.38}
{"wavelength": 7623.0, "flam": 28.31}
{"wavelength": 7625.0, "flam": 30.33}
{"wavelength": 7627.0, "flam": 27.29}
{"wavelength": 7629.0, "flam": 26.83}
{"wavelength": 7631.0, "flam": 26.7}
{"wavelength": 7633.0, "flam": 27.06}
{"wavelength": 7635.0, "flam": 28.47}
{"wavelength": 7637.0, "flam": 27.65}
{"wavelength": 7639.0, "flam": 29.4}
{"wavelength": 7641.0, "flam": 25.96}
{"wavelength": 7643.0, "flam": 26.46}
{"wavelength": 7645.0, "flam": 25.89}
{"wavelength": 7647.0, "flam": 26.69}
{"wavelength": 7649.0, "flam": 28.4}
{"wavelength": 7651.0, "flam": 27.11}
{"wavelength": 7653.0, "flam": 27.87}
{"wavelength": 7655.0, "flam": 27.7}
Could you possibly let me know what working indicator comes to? 27.6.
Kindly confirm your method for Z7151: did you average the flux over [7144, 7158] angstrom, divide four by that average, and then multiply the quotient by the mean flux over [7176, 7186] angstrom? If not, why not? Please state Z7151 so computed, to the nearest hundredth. 4.05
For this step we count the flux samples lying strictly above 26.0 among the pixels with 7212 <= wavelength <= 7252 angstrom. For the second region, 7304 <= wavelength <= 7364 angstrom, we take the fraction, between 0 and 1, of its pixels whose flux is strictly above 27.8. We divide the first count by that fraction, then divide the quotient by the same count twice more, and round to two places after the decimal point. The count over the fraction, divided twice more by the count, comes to 0.19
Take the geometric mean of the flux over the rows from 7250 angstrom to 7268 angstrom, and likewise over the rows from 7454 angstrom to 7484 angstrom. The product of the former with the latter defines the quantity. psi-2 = 755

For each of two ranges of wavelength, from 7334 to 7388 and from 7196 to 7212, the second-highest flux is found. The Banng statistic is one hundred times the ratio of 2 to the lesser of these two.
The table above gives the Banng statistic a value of 7.6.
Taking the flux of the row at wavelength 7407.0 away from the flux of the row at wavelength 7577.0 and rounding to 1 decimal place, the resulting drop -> 2.2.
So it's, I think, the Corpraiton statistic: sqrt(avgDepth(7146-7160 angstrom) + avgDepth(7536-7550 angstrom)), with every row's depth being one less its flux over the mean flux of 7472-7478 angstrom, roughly 0.26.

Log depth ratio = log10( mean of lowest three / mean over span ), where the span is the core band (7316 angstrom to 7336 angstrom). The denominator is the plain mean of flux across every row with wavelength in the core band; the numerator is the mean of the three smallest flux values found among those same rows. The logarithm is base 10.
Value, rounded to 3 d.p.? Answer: -0.019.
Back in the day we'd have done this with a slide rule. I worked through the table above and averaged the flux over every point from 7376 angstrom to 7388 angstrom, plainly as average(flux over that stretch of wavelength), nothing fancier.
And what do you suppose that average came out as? 26.7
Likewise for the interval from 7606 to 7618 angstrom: 26.8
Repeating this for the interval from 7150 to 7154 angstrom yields 24.2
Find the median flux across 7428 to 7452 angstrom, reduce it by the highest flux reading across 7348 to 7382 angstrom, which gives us -3.9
